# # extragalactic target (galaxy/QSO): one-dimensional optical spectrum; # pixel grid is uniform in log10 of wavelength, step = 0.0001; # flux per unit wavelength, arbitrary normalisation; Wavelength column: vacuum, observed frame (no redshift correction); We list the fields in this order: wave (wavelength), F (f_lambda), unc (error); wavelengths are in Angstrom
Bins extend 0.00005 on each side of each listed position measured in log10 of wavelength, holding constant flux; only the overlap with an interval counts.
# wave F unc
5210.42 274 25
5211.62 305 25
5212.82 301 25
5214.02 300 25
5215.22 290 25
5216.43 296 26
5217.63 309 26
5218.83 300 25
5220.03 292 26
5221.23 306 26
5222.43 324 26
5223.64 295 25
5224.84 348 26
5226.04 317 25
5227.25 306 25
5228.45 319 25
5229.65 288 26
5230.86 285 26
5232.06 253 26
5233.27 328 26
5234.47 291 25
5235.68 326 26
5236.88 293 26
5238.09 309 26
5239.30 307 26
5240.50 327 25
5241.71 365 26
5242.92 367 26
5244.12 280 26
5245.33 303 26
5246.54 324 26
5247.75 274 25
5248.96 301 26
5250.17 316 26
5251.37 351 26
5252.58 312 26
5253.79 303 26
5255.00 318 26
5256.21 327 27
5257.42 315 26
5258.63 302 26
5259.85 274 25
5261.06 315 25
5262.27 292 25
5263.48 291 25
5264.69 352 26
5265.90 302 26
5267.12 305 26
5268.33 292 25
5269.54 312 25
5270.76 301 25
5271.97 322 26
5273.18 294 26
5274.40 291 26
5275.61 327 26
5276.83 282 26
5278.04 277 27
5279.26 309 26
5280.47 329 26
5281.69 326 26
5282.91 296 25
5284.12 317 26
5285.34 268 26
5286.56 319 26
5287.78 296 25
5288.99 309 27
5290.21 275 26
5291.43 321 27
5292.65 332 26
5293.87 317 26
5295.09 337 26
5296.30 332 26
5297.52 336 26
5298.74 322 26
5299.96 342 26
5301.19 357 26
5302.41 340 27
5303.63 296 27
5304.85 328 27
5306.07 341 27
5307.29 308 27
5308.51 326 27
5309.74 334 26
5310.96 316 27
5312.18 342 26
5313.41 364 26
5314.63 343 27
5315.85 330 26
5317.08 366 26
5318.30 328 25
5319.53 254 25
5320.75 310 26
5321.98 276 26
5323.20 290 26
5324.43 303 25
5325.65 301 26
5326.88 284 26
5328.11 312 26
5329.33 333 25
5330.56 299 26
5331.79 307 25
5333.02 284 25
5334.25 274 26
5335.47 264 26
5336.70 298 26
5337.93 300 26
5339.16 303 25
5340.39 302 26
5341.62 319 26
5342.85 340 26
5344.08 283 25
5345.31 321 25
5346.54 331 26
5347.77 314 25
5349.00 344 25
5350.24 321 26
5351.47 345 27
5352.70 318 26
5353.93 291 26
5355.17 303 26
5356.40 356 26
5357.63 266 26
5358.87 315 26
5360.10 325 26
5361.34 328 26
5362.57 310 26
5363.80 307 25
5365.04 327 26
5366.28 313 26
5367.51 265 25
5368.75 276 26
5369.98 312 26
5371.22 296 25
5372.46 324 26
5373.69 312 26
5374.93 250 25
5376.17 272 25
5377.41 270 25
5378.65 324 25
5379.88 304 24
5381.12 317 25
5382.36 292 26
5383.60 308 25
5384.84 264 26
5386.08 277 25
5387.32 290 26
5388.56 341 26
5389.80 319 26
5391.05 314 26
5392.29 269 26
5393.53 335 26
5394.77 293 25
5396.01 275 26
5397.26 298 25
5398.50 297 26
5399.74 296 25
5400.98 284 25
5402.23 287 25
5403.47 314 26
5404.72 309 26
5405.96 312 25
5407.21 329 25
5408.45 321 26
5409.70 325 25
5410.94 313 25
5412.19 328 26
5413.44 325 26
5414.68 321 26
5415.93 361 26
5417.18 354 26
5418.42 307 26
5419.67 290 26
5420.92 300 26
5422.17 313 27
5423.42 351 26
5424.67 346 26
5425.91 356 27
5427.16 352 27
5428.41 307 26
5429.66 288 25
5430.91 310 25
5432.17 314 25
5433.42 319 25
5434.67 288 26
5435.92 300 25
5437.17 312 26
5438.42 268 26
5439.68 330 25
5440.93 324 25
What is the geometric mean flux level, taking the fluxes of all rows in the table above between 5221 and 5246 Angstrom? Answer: 310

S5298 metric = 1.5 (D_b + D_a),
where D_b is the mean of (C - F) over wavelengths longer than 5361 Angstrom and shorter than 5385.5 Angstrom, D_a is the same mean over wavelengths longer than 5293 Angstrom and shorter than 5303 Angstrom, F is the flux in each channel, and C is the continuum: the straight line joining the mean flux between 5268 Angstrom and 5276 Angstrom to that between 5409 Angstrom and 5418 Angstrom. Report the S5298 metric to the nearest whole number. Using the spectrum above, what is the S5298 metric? 2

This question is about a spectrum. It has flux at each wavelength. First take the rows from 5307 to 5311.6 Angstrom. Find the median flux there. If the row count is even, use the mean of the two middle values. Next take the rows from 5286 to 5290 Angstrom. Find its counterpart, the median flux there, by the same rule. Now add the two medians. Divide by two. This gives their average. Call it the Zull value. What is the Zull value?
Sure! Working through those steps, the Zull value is 315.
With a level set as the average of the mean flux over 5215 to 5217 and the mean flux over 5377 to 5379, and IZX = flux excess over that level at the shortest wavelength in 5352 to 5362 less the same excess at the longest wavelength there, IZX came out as -10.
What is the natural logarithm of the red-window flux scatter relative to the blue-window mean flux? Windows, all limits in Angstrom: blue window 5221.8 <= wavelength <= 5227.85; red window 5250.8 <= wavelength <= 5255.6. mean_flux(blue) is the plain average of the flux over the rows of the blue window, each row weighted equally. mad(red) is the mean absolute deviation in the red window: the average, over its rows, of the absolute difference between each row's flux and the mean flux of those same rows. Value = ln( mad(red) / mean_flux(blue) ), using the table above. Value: -3.05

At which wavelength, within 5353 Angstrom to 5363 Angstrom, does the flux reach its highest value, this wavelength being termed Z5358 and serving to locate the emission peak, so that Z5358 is 5356.40 Angstrom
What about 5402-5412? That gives 5407.21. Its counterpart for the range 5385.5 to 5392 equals 5388.56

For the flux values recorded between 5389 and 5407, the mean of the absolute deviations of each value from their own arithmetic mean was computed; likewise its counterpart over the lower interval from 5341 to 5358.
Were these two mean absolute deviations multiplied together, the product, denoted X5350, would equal 277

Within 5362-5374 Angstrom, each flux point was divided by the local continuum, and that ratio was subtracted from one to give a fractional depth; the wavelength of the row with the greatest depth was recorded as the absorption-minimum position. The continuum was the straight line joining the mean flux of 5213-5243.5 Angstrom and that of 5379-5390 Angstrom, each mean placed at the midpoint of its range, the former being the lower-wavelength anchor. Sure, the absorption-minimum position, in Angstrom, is 5367.51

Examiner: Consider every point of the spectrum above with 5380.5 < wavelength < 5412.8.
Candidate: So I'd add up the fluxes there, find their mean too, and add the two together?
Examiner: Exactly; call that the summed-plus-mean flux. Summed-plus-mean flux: 8211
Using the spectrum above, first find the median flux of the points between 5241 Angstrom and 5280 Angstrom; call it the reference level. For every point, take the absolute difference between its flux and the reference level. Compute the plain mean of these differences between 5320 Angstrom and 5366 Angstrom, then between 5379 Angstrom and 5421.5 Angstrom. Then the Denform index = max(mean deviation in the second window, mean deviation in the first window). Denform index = 18.3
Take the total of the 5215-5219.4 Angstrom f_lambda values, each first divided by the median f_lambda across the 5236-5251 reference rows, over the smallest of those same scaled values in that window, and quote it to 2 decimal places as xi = 4.12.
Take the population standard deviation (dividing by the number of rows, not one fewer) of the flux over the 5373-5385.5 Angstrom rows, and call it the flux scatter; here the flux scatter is 24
